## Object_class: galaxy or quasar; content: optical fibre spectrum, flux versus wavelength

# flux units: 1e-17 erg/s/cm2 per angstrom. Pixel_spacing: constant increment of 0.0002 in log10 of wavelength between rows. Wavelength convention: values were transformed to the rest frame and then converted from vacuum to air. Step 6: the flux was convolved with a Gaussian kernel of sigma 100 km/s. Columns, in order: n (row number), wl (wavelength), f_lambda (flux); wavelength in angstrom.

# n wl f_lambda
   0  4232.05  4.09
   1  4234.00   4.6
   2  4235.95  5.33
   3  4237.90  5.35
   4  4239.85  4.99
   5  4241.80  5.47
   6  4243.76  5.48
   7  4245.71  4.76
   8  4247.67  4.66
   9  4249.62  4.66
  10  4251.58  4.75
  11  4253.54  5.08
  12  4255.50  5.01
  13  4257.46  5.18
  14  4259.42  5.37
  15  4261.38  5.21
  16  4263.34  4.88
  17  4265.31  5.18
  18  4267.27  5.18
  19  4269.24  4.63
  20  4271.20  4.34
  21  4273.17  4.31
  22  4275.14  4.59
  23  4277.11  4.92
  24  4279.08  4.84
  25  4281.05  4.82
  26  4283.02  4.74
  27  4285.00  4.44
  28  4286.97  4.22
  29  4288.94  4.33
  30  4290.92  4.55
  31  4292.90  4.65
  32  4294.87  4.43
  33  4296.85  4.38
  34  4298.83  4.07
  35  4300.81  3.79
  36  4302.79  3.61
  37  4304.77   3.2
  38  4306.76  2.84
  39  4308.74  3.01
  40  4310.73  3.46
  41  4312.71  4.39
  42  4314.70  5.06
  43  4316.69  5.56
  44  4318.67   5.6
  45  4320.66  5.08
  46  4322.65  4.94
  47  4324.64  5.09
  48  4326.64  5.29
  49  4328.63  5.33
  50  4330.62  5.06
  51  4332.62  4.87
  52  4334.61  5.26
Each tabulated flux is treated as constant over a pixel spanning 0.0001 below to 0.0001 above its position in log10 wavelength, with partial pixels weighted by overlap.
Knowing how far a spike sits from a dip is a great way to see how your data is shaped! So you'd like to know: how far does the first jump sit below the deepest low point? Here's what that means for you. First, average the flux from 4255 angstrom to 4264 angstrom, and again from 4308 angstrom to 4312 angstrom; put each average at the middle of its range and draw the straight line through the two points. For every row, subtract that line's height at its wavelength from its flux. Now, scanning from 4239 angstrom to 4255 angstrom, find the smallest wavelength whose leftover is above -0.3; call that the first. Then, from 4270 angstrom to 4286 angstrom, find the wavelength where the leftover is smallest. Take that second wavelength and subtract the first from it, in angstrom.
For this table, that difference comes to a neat 27.4 angstrom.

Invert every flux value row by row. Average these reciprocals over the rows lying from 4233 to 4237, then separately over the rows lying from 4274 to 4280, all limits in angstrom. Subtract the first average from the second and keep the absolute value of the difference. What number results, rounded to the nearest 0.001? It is 0.007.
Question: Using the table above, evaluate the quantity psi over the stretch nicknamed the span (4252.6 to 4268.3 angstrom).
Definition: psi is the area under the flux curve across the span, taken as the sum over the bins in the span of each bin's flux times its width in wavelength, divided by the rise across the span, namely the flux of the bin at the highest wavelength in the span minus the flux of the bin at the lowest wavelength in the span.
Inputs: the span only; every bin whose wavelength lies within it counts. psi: 806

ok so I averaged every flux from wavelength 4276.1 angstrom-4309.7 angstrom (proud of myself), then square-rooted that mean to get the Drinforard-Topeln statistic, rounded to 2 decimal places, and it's 2.04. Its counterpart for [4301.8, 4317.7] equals 1.97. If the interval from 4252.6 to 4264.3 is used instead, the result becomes 2.26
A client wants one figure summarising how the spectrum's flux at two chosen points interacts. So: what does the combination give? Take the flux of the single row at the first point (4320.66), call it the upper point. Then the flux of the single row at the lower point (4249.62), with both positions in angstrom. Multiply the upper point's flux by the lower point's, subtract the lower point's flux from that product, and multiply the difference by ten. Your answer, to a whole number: 190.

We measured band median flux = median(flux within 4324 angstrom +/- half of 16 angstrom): 5.2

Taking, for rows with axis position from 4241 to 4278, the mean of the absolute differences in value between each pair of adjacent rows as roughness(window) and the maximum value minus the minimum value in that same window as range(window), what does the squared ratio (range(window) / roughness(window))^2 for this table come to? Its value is 28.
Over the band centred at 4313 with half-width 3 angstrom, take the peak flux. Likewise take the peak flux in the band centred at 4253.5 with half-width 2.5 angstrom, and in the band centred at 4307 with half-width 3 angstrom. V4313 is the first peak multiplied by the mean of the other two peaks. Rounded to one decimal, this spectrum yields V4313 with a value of 20.9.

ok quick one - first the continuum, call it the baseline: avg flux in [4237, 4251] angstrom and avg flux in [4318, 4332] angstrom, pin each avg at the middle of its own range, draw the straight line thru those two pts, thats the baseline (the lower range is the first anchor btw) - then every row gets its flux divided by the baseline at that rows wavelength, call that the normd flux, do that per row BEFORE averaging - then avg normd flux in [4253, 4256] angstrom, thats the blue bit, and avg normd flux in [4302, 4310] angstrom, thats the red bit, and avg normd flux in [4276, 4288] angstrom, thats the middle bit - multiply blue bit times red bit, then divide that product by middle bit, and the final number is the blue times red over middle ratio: 0.67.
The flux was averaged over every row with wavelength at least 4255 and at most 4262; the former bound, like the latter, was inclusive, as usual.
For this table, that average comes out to 5.2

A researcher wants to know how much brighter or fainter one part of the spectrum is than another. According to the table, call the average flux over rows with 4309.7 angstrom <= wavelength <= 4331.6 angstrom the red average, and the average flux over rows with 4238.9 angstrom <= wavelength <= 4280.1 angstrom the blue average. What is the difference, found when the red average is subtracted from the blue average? -0.06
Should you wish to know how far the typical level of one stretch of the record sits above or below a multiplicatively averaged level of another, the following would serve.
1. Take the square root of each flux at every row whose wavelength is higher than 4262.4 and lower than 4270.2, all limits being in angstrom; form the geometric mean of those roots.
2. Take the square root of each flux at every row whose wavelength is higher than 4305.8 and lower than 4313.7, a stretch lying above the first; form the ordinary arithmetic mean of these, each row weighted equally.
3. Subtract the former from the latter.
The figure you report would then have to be -0.38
